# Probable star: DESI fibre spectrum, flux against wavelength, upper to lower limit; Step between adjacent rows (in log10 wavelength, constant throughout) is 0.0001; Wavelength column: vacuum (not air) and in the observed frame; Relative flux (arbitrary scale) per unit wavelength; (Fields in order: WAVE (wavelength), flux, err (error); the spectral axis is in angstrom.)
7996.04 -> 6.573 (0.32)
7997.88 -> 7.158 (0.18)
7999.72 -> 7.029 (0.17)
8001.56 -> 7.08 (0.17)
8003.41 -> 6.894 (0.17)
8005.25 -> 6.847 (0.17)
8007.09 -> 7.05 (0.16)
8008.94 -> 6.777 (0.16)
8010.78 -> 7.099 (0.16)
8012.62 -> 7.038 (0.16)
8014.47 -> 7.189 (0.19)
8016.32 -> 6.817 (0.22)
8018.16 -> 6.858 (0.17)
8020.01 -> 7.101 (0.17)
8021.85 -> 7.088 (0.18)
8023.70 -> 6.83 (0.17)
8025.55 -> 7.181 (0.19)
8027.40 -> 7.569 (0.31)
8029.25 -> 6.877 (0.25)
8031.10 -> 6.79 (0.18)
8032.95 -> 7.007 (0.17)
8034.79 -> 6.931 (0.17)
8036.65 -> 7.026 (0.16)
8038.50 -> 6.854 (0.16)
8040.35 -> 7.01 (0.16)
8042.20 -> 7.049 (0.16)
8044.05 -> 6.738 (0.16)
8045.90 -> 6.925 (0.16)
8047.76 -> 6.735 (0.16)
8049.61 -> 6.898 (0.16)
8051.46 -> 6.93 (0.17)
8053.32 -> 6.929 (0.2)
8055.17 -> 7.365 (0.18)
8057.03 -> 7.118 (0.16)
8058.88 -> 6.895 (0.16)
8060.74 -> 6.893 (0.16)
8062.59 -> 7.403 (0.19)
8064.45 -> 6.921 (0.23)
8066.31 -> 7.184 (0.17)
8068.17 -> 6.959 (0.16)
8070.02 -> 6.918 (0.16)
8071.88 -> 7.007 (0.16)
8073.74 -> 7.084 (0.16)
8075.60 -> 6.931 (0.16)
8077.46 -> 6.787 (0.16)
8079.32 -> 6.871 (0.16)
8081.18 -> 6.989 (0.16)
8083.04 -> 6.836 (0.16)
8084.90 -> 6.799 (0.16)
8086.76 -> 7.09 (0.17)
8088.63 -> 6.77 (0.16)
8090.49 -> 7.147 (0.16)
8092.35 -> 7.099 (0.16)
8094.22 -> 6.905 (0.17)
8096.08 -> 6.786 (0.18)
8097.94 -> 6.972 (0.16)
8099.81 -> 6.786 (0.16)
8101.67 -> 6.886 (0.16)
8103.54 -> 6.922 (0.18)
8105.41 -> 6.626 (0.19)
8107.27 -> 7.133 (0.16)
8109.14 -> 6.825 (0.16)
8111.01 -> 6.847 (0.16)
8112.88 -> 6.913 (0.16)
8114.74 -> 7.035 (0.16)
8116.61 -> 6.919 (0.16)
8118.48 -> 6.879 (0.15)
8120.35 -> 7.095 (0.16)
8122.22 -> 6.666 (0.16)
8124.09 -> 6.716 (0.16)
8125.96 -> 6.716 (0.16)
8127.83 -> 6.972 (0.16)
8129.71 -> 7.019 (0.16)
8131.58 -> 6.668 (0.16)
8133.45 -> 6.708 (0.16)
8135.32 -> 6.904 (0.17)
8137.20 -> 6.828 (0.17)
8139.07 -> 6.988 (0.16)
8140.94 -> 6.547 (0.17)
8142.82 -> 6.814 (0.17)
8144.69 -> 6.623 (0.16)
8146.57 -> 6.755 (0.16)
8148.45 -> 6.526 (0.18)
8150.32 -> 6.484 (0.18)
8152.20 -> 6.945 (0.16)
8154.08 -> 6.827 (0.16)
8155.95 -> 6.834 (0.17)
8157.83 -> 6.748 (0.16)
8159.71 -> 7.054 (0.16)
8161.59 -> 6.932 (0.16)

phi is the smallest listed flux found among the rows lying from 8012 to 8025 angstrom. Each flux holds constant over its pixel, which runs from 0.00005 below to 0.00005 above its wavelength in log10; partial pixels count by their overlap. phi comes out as 6.817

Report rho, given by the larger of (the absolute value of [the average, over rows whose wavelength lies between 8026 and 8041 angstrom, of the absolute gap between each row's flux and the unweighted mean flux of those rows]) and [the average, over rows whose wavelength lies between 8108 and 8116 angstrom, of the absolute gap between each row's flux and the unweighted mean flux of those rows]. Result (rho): 0.15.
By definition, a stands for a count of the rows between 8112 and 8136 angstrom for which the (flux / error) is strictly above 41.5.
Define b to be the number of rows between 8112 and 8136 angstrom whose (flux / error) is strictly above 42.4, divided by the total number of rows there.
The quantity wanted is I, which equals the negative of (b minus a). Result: 11.5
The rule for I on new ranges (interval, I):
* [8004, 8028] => 4.8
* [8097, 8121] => 10.2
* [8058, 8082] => 10.2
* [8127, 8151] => 5.8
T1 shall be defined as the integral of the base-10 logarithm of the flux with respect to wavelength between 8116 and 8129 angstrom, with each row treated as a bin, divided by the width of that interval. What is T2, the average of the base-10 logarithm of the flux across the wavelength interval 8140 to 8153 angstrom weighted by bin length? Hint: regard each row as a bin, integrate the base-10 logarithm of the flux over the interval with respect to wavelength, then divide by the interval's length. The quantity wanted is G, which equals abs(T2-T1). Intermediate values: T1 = 0.8353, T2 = 0.824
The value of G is 0.0115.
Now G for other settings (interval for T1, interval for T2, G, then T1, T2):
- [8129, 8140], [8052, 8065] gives 0.0135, 0.8359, 0.849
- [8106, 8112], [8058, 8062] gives 0.0019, 0.8396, 0.842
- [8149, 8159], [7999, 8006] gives 0.0120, 0.8306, 0.843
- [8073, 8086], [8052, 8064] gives 0.0112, 0.8390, 0.850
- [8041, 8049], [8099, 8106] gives 0.0040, 0.8370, 0.833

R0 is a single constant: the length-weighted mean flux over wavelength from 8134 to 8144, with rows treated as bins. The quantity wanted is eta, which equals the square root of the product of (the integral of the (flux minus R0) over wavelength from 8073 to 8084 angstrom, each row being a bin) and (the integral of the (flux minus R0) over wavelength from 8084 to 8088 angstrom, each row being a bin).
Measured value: 0.74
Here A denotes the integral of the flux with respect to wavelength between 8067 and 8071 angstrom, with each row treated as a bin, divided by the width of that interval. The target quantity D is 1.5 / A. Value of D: 0.215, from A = 6.96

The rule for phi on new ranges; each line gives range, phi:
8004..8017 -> 6.777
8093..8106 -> 6.626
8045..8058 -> 6.735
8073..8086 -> 6.787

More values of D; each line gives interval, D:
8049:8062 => 0.214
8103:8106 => 0.222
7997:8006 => 0.214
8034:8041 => 0.216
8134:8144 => 0.220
